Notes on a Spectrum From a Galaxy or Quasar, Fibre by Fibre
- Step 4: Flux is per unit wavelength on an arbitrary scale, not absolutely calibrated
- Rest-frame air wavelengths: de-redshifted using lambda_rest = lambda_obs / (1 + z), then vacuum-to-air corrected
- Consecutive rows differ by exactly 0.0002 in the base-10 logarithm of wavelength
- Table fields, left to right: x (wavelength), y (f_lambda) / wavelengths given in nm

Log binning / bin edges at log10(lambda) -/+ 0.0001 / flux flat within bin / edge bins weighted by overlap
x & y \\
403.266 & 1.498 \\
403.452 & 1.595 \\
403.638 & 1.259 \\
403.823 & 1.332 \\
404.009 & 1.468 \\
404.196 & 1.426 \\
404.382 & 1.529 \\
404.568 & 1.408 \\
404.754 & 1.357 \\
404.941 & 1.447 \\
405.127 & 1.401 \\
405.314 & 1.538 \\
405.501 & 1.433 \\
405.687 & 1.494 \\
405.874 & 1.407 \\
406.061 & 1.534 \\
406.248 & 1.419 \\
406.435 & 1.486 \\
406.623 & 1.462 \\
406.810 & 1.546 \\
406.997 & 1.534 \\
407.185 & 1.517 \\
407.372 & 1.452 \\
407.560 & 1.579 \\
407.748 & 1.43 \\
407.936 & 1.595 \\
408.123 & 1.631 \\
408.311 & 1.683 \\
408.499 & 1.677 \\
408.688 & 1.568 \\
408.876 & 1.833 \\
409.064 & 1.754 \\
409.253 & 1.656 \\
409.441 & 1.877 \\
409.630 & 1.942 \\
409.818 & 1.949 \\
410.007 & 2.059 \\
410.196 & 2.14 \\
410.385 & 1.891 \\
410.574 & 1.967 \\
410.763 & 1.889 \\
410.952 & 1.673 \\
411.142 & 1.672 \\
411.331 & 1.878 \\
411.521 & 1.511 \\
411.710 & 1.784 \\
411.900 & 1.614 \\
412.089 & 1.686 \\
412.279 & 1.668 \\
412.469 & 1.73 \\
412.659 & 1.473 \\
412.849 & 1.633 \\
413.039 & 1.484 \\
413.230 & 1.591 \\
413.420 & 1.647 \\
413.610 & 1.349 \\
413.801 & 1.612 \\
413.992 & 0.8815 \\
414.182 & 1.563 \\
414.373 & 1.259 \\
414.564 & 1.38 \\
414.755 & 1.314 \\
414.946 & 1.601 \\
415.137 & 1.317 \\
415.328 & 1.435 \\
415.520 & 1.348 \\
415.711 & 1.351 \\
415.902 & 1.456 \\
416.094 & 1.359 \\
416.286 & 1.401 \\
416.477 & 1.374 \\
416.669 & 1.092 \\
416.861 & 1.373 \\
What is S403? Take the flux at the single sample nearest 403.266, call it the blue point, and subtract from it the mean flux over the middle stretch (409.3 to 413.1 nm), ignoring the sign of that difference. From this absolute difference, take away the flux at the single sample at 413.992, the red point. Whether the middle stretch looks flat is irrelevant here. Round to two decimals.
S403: -0.60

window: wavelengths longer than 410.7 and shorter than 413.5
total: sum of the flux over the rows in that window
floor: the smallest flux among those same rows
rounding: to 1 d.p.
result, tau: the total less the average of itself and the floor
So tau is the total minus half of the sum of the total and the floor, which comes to 11.7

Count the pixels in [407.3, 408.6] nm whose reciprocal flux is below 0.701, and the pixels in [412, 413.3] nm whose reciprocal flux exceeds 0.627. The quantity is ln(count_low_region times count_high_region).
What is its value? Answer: 3.0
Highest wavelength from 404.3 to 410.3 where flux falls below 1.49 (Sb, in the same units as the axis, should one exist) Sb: 407.748 nm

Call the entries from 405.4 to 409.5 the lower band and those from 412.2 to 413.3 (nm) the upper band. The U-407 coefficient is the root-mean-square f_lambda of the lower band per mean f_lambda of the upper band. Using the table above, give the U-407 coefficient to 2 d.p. 0.99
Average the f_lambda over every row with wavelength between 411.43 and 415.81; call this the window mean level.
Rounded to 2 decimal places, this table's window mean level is 1.49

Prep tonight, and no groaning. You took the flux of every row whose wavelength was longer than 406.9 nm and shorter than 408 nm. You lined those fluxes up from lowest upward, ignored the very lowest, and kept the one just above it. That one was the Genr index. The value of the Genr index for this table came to 1.452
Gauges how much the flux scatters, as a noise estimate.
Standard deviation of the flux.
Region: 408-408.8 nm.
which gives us 0.05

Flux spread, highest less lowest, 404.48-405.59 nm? 0.181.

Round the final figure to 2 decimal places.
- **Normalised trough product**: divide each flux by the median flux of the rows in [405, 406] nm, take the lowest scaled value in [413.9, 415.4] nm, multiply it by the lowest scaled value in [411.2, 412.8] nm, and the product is 0.63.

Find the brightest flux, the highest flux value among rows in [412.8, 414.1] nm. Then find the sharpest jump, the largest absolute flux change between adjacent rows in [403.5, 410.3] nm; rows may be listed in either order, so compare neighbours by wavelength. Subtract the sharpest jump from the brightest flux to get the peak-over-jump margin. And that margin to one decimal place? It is 1.4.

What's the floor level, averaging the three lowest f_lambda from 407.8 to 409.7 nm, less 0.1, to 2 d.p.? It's 1.50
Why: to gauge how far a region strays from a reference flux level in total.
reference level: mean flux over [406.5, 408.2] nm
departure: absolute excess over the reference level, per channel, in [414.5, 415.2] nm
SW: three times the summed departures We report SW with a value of 1.9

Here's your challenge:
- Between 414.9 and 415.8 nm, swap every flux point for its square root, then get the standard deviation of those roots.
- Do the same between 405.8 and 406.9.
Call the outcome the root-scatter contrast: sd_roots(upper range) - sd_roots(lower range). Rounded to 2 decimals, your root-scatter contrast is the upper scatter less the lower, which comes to 0.02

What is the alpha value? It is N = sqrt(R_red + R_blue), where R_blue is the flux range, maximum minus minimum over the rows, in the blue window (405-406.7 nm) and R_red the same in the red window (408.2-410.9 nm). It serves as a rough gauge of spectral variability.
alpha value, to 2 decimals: 0.84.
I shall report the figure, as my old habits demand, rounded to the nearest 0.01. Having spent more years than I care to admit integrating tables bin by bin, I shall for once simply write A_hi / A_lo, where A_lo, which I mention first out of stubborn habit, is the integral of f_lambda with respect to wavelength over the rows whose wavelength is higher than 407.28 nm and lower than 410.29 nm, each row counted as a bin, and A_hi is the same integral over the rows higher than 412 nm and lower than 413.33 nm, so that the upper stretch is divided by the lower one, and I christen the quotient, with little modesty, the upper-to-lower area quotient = 0.41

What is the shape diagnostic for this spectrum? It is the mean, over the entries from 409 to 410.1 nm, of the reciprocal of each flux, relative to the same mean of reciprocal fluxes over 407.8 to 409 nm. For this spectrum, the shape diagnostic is 0.89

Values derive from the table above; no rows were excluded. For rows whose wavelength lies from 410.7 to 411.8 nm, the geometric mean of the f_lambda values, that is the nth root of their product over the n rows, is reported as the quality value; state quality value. 1.73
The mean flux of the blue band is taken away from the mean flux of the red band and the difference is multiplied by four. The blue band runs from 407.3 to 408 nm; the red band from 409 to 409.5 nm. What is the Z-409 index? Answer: 1.0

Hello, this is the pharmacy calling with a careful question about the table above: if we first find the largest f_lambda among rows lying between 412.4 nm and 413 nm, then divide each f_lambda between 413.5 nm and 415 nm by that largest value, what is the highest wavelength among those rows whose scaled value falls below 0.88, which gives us 414.755 nm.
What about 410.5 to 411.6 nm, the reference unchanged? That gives 411.521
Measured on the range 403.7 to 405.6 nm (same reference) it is 405.501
